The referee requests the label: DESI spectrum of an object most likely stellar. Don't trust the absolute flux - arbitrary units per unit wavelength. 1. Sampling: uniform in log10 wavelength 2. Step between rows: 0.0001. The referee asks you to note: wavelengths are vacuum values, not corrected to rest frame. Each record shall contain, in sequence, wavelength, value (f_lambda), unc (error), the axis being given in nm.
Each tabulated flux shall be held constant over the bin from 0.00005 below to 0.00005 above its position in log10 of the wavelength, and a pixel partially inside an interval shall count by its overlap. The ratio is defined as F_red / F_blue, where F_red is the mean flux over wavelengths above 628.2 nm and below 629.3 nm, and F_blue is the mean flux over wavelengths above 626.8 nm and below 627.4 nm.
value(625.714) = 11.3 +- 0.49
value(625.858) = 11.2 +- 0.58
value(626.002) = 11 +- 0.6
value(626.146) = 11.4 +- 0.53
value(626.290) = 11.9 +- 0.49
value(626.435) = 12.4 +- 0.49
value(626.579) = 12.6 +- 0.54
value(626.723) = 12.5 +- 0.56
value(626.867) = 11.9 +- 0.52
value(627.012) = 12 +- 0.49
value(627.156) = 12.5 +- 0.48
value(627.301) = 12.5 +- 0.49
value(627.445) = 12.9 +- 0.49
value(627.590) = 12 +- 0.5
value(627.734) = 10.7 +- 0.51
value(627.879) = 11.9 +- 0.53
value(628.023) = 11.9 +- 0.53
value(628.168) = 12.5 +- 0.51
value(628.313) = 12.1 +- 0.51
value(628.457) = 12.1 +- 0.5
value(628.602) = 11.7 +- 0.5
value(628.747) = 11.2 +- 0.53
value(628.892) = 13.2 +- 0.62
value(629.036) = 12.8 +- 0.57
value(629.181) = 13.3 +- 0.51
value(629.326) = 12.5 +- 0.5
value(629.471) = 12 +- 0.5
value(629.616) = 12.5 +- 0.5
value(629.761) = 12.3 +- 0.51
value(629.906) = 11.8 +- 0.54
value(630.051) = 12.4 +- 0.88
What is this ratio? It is 1.01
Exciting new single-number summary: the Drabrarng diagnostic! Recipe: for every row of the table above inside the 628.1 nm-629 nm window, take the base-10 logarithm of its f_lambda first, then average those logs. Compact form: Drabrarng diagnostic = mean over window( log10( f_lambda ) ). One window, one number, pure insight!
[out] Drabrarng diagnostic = 1.08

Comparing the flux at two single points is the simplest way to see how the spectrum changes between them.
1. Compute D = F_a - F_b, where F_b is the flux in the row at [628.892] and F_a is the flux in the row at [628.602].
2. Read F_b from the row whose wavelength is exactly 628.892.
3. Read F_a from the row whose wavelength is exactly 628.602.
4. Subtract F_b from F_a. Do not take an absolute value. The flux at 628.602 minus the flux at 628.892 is -1.50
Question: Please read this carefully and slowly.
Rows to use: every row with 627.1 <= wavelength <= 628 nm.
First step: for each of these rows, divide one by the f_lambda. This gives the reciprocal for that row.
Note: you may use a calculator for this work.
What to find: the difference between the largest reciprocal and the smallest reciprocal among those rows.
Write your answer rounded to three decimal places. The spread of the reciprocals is 0.016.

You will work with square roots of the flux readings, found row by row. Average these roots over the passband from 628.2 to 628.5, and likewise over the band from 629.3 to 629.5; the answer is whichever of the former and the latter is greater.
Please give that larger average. 3.50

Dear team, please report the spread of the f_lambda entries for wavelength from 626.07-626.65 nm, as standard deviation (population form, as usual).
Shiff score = 0.5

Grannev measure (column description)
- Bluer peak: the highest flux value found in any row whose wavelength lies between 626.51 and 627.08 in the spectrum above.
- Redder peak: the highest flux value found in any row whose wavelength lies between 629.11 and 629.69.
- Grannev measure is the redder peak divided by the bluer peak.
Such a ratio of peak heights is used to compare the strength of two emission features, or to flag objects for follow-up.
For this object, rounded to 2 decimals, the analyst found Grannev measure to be 1.06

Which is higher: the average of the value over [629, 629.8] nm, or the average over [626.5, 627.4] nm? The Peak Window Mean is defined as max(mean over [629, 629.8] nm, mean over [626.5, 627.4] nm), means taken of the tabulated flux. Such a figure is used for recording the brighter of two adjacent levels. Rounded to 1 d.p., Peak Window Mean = 12.6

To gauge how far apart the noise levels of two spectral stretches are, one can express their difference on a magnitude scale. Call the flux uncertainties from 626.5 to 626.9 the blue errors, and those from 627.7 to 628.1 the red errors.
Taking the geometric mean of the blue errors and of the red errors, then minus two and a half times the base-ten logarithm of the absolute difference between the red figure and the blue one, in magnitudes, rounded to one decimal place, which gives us 4.5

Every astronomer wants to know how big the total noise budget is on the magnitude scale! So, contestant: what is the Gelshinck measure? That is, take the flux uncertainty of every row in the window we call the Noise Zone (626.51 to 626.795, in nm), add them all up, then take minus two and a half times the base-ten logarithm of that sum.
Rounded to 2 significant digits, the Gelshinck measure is -0.10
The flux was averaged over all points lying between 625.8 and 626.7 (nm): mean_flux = 11.8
